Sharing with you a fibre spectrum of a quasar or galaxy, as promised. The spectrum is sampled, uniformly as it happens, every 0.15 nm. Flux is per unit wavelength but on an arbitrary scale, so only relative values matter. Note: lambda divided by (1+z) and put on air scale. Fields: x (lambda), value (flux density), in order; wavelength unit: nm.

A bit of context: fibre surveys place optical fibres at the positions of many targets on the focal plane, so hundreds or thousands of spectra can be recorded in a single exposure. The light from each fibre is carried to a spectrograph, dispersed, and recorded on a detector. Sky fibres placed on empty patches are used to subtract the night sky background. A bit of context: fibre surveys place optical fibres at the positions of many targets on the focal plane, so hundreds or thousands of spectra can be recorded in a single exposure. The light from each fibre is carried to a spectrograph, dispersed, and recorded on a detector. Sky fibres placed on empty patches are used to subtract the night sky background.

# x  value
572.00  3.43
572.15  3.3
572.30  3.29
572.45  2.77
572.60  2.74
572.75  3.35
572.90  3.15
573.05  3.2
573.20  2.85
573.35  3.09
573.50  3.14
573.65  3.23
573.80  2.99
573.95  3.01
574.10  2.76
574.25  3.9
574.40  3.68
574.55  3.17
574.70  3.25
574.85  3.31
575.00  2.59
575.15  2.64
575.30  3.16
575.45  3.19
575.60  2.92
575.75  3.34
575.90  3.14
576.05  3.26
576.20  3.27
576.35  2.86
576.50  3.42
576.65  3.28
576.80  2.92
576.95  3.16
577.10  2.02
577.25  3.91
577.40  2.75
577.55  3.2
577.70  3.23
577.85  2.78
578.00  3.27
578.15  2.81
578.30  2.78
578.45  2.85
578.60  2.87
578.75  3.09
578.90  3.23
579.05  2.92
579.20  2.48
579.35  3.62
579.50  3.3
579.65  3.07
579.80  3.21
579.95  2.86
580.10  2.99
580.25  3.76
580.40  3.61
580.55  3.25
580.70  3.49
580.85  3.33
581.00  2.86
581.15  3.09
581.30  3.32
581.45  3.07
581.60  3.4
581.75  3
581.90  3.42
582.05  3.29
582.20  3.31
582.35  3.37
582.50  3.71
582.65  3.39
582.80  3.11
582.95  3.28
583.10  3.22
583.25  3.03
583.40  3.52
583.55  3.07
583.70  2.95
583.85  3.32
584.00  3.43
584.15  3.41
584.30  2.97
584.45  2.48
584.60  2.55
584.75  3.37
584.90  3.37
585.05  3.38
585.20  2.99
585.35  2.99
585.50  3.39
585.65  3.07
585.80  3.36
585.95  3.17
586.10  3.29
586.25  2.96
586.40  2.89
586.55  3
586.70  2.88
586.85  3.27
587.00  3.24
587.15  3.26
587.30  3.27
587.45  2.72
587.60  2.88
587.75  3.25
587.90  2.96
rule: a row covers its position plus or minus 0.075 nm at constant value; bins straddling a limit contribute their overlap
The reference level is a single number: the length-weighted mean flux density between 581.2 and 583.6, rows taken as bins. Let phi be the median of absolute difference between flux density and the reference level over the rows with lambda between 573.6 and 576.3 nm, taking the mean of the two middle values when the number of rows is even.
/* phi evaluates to 0.13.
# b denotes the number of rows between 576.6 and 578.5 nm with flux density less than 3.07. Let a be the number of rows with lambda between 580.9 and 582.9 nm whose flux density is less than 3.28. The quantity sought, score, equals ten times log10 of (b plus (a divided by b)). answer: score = 8.9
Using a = 5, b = 7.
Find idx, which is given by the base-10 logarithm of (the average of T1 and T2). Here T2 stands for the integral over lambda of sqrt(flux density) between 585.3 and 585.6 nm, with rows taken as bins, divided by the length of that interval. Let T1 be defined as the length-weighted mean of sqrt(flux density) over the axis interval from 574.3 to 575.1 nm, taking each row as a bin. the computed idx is 0.252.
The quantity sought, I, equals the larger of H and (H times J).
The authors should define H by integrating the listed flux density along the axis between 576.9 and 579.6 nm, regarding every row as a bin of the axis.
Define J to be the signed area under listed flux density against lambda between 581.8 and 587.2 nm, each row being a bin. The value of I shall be 140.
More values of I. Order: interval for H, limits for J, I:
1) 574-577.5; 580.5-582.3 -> 64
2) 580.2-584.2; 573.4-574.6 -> 51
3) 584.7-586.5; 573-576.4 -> 61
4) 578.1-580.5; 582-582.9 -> 22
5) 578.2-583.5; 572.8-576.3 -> 186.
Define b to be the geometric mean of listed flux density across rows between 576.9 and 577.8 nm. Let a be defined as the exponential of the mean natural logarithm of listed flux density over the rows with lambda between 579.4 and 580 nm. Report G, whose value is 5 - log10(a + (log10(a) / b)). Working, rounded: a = 3.11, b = 2.99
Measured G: 4.49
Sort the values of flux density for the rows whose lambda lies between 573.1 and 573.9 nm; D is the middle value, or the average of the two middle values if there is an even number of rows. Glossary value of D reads 3.09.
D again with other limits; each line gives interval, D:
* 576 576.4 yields 3.26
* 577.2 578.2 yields 3.20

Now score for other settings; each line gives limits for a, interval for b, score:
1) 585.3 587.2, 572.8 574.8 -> 8.1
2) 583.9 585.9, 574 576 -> 7.4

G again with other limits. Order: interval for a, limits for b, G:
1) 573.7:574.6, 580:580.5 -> 4.47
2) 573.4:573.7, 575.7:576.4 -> 4.48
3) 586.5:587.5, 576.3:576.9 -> 4.49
